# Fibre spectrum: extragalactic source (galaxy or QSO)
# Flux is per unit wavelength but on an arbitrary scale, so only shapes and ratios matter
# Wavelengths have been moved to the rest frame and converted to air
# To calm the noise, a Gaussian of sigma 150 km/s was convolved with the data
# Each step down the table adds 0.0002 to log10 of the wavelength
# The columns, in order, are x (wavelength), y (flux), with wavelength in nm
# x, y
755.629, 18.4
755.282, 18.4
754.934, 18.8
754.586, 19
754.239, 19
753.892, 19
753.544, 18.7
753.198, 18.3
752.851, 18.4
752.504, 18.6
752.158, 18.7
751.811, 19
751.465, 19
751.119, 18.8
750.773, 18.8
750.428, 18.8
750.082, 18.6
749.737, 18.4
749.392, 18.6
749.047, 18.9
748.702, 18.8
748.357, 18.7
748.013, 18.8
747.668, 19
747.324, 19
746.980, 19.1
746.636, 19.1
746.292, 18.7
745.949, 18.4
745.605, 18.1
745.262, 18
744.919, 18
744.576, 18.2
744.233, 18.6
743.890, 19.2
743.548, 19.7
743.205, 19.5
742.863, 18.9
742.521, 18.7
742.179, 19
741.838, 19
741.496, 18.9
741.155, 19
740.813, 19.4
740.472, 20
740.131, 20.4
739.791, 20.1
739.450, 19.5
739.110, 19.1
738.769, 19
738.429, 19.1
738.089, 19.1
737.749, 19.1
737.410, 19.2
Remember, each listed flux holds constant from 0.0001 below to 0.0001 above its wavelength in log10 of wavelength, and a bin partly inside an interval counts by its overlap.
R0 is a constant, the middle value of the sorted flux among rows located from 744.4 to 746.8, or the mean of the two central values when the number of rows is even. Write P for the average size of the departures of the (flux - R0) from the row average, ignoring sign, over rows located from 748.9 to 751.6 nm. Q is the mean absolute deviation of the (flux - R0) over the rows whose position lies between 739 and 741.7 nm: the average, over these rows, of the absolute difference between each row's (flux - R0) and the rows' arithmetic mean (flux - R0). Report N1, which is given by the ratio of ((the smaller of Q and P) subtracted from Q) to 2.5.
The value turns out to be 0.12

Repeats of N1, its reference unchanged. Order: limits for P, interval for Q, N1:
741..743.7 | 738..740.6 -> 0.09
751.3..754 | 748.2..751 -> 0.00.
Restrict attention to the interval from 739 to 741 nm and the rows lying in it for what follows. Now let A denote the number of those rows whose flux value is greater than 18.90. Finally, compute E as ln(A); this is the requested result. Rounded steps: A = 6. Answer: 1.8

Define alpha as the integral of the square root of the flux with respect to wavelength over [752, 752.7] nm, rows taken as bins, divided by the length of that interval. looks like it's 4.32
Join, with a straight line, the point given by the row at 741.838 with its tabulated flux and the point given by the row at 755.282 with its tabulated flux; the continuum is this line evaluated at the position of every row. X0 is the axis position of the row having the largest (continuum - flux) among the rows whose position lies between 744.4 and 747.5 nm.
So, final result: 744.919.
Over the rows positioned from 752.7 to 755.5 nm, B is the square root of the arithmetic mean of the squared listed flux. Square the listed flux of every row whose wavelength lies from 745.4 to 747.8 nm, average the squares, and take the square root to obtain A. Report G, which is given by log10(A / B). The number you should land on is 0.002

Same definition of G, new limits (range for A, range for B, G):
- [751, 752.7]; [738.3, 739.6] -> -0.008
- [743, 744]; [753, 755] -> 0.015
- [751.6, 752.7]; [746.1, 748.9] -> -0.003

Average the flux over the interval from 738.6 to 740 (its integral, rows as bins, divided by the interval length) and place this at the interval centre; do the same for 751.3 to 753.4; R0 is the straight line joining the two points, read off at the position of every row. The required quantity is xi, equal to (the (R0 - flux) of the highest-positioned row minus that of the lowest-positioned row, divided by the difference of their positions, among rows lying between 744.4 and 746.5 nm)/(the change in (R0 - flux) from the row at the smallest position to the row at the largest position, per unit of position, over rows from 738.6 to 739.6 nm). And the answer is 0.4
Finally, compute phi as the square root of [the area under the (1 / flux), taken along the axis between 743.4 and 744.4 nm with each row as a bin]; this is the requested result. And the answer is 0.229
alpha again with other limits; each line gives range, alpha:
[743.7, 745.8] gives 4.28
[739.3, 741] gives 4.46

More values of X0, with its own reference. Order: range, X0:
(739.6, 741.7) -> 741.496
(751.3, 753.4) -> 753.198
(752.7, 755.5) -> 753.198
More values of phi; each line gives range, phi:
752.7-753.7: 0.233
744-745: 0.233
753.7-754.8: 0.241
